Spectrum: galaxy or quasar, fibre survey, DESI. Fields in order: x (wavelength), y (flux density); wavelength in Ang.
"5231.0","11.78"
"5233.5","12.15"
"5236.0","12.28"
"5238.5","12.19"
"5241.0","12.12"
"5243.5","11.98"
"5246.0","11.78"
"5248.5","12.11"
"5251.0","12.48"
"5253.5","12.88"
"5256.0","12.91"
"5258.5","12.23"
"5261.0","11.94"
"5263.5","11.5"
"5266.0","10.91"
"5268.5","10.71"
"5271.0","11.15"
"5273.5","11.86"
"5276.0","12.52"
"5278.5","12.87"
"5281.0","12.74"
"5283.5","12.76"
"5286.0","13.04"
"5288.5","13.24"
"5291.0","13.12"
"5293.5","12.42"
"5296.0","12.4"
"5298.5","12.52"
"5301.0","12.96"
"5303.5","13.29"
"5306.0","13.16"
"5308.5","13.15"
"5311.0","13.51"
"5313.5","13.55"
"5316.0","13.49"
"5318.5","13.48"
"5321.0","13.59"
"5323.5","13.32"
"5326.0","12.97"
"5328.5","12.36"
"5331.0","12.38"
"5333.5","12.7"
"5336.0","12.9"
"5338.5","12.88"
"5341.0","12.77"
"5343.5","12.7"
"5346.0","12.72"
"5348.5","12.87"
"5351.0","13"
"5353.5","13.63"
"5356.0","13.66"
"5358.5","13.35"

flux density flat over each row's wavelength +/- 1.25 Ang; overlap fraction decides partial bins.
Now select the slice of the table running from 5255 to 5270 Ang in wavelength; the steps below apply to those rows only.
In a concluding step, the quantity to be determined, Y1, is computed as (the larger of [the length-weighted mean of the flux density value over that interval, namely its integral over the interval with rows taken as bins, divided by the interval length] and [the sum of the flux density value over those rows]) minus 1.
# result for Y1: 69.2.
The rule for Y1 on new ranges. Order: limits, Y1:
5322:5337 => 75.6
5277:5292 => 76.8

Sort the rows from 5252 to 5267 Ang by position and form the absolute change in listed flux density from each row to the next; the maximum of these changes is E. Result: 0.68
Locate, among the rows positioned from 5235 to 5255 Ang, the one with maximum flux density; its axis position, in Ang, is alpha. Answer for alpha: 5253.5 Ang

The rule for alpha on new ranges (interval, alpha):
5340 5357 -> 5356.0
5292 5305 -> 5303.5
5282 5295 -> 5288.5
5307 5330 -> 5321.0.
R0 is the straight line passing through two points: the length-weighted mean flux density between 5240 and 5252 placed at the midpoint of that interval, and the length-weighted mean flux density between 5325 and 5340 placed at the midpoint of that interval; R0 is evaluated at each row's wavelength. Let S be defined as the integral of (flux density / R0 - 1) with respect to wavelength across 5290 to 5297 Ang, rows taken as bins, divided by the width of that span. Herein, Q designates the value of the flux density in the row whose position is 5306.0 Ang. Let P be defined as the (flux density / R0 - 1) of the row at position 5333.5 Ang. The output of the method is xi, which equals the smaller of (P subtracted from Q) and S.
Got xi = 0.02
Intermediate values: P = 0.00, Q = 13.16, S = 0.018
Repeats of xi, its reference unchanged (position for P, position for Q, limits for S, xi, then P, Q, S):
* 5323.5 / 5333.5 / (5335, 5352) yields 0.00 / 0.05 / 12.7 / 0.005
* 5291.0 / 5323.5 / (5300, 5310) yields 0.05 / 0.06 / 13.32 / 0.052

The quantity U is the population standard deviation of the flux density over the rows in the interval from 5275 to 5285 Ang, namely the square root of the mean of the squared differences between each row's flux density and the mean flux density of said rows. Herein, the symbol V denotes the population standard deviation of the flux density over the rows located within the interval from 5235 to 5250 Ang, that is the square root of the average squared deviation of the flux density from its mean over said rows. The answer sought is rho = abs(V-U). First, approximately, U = 0.13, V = 0.16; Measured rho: 0.0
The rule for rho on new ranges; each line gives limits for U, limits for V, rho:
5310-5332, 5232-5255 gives 0.2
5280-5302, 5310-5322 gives 0.3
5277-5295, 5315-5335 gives 0.2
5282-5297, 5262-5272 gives 0.0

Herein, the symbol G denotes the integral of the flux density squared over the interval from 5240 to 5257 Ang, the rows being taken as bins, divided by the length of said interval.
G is 152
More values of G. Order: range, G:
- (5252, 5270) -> 141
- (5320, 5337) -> 166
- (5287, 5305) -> 165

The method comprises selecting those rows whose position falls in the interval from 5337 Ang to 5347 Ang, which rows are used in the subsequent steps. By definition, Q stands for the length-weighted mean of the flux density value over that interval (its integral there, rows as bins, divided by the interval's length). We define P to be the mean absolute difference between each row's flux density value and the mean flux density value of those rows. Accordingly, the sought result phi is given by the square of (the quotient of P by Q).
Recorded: 0.0000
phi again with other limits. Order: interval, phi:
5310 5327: 0.0001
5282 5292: 0.0001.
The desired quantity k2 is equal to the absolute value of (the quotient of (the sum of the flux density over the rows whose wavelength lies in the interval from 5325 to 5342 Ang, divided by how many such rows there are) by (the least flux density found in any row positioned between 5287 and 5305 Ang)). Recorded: 1.02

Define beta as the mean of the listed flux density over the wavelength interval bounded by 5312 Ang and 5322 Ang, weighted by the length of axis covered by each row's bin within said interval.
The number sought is 13.5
